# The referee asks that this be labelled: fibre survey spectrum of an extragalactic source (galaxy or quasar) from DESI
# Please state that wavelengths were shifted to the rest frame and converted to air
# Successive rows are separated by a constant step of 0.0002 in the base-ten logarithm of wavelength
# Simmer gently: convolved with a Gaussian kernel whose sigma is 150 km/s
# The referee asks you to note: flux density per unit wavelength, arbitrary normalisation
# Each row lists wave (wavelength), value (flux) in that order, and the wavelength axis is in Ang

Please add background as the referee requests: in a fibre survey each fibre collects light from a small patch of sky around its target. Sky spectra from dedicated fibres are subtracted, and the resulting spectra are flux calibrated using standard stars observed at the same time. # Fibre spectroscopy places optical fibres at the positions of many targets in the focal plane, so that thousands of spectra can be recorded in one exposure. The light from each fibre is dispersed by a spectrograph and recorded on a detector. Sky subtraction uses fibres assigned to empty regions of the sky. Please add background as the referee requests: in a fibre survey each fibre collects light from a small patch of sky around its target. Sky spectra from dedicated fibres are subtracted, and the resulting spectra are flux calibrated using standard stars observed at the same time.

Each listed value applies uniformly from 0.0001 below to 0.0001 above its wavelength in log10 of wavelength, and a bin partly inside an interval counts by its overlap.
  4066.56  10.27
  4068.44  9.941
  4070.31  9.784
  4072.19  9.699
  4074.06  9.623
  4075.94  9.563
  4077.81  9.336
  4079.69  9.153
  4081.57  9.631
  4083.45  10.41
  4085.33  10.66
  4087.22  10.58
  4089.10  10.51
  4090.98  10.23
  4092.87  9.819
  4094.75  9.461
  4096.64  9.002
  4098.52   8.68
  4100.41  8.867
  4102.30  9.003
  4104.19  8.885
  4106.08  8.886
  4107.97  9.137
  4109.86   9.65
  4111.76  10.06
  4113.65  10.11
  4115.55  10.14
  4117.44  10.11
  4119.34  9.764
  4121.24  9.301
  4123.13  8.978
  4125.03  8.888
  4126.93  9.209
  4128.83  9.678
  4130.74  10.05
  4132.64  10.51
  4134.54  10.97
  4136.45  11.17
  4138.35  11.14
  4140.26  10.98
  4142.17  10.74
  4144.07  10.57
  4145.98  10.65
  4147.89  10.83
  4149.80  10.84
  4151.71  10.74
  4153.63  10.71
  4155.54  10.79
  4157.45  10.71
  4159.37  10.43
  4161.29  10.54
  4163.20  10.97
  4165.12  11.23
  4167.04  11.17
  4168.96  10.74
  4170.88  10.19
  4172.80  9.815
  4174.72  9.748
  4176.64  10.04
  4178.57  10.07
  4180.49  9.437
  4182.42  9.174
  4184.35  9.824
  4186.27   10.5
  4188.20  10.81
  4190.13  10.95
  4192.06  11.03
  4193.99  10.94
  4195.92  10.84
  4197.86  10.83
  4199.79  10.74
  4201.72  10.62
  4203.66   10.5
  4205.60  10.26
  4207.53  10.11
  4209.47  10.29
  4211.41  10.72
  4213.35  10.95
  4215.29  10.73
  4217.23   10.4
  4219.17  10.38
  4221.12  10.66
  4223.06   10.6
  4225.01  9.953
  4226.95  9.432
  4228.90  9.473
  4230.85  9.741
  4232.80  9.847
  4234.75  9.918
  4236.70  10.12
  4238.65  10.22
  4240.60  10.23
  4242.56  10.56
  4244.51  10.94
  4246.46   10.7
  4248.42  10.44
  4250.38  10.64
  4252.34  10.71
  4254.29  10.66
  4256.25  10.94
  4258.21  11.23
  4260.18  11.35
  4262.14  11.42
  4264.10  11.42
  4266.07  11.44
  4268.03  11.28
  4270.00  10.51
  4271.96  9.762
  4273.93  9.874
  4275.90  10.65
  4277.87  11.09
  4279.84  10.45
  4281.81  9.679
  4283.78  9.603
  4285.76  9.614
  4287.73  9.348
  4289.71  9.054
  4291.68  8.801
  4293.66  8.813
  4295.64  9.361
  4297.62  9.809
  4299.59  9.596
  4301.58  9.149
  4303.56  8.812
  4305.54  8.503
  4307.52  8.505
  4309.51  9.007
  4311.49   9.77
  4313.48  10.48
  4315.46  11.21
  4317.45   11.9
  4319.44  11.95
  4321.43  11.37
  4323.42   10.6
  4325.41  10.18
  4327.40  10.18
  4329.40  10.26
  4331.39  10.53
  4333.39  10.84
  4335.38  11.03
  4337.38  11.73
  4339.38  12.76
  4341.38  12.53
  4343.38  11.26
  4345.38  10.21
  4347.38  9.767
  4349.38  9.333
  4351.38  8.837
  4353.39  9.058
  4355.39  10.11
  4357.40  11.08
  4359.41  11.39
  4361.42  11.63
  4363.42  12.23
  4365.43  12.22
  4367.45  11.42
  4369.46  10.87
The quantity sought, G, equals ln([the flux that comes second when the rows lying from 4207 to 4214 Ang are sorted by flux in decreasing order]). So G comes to 2.37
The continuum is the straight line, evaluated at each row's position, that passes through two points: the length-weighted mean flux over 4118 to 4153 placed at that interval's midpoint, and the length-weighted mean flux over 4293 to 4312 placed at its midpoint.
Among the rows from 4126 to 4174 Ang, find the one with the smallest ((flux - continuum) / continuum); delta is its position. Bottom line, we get 4126.93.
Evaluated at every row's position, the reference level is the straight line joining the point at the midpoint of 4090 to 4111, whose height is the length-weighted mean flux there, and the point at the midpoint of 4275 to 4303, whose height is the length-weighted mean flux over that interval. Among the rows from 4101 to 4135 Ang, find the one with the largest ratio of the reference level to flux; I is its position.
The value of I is 4125.03 Ang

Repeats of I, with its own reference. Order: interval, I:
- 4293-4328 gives 4307.52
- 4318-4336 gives 4327.40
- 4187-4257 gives 4226.95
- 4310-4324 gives 4311.49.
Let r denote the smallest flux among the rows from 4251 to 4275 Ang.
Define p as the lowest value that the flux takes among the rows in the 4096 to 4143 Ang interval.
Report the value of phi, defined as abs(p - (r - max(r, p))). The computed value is 8.7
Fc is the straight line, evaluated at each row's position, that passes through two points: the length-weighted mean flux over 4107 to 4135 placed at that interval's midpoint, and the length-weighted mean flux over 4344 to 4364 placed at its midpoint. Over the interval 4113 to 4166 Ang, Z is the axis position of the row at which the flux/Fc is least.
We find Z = 4125.03 Ang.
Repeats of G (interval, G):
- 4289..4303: 2.26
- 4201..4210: 2.35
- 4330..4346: 2.53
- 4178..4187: 2.31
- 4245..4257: 2.37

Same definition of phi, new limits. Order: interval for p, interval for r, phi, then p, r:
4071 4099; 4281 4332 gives 8.9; 8.68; 8.503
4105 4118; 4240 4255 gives 8.9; 8.886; 10.23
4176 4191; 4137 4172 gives 9.2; 9.174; 10.19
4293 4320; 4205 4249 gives 8.5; 8.503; 9.432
